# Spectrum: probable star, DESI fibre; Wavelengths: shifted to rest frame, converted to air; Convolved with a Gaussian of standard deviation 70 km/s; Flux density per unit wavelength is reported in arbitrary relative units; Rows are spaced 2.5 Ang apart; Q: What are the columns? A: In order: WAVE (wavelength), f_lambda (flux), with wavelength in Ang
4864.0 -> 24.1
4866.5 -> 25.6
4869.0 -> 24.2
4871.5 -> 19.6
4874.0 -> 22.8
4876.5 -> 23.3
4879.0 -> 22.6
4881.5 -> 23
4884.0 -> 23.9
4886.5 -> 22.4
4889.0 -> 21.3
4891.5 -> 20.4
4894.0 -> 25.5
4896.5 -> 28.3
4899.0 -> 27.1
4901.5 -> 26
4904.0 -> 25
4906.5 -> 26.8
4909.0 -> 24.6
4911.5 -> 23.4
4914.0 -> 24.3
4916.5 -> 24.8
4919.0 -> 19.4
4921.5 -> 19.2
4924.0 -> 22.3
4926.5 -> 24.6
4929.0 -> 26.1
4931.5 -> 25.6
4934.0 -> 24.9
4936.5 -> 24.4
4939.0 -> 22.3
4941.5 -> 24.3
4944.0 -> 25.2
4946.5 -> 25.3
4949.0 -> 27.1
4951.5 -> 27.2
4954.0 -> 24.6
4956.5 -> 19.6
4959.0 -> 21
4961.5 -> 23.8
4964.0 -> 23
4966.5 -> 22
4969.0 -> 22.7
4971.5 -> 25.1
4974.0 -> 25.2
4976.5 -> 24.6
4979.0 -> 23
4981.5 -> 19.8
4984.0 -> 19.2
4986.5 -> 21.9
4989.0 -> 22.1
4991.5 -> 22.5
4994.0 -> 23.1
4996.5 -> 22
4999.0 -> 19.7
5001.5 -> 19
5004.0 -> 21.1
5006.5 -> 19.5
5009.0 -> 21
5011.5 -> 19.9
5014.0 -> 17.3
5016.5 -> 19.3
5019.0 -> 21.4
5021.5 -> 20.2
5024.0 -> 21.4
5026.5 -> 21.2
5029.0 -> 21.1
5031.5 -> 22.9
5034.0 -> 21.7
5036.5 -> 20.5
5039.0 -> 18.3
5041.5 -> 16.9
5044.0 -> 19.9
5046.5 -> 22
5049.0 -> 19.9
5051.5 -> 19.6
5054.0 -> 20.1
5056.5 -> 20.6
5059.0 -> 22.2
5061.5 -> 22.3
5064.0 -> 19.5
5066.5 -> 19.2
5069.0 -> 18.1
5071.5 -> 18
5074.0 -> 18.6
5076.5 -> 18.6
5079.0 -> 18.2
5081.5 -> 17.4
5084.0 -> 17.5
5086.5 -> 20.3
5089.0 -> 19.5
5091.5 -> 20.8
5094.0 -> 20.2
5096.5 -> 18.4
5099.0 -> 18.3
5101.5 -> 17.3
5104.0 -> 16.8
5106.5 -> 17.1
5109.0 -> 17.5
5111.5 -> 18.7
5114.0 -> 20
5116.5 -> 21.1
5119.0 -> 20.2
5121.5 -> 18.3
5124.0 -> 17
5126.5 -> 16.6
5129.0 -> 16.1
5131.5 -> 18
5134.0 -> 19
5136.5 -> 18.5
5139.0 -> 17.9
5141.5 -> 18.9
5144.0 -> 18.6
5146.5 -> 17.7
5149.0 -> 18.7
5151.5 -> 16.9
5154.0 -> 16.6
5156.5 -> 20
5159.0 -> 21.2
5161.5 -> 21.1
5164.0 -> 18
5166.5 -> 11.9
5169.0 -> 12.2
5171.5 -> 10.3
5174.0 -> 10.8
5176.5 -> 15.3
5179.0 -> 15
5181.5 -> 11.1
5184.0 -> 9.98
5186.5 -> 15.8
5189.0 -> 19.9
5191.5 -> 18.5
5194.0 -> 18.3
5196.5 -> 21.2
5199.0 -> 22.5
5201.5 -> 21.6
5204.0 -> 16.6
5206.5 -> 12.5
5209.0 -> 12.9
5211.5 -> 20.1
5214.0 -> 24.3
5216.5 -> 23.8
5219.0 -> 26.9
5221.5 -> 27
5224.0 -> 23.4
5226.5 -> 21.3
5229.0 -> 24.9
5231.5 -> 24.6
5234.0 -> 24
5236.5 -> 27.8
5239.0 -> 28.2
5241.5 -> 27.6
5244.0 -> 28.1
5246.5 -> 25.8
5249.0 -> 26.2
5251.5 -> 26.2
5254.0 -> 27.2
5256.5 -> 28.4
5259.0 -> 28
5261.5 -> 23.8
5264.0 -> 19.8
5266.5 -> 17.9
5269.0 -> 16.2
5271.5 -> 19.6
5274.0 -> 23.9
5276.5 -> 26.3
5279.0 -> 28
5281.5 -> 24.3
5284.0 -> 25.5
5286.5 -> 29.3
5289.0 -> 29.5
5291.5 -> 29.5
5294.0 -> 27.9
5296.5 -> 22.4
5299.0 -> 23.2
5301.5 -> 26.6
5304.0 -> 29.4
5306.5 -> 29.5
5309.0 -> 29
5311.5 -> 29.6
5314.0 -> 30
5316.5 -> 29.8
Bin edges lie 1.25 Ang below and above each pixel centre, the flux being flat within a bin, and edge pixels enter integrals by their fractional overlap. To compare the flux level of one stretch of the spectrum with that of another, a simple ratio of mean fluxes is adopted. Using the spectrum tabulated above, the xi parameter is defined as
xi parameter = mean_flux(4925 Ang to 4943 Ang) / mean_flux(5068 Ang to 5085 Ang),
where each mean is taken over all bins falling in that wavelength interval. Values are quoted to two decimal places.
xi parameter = 1.36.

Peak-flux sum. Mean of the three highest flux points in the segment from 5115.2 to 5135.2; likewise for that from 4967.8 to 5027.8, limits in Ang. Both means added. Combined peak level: 45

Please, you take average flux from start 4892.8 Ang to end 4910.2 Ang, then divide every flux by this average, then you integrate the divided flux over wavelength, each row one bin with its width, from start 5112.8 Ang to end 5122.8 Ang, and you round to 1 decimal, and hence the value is 7.6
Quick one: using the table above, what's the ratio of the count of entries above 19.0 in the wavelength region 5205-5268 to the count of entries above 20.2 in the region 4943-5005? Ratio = 1.1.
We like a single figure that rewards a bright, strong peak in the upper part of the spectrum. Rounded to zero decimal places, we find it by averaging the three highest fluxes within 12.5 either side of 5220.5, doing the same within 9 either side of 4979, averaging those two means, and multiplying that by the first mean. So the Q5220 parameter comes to 673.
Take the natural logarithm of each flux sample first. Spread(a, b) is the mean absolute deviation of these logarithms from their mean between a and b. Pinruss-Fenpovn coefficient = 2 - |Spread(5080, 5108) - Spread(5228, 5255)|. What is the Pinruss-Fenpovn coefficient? 1.98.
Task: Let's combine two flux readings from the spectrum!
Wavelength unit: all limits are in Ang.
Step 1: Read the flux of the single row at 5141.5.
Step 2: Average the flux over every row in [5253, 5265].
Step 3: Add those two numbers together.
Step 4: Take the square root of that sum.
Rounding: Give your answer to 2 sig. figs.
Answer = 6.7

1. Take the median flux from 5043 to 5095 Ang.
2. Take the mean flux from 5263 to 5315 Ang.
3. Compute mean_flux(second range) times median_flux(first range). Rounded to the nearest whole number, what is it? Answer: 502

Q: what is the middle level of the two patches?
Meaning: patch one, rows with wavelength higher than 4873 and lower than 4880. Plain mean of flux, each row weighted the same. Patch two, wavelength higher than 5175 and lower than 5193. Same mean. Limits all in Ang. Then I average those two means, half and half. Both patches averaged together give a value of 19.0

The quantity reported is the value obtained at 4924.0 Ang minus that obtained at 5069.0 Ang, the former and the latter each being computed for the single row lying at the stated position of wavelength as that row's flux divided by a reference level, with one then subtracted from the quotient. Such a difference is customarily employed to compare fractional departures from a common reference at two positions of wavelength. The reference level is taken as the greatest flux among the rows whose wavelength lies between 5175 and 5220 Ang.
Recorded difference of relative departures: 0.16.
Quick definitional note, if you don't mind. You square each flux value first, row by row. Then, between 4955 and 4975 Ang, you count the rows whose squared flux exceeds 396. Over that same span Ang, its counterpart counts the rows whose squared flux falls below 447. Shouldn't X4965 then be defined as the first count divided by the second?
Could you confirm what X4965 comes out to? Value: 3.5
